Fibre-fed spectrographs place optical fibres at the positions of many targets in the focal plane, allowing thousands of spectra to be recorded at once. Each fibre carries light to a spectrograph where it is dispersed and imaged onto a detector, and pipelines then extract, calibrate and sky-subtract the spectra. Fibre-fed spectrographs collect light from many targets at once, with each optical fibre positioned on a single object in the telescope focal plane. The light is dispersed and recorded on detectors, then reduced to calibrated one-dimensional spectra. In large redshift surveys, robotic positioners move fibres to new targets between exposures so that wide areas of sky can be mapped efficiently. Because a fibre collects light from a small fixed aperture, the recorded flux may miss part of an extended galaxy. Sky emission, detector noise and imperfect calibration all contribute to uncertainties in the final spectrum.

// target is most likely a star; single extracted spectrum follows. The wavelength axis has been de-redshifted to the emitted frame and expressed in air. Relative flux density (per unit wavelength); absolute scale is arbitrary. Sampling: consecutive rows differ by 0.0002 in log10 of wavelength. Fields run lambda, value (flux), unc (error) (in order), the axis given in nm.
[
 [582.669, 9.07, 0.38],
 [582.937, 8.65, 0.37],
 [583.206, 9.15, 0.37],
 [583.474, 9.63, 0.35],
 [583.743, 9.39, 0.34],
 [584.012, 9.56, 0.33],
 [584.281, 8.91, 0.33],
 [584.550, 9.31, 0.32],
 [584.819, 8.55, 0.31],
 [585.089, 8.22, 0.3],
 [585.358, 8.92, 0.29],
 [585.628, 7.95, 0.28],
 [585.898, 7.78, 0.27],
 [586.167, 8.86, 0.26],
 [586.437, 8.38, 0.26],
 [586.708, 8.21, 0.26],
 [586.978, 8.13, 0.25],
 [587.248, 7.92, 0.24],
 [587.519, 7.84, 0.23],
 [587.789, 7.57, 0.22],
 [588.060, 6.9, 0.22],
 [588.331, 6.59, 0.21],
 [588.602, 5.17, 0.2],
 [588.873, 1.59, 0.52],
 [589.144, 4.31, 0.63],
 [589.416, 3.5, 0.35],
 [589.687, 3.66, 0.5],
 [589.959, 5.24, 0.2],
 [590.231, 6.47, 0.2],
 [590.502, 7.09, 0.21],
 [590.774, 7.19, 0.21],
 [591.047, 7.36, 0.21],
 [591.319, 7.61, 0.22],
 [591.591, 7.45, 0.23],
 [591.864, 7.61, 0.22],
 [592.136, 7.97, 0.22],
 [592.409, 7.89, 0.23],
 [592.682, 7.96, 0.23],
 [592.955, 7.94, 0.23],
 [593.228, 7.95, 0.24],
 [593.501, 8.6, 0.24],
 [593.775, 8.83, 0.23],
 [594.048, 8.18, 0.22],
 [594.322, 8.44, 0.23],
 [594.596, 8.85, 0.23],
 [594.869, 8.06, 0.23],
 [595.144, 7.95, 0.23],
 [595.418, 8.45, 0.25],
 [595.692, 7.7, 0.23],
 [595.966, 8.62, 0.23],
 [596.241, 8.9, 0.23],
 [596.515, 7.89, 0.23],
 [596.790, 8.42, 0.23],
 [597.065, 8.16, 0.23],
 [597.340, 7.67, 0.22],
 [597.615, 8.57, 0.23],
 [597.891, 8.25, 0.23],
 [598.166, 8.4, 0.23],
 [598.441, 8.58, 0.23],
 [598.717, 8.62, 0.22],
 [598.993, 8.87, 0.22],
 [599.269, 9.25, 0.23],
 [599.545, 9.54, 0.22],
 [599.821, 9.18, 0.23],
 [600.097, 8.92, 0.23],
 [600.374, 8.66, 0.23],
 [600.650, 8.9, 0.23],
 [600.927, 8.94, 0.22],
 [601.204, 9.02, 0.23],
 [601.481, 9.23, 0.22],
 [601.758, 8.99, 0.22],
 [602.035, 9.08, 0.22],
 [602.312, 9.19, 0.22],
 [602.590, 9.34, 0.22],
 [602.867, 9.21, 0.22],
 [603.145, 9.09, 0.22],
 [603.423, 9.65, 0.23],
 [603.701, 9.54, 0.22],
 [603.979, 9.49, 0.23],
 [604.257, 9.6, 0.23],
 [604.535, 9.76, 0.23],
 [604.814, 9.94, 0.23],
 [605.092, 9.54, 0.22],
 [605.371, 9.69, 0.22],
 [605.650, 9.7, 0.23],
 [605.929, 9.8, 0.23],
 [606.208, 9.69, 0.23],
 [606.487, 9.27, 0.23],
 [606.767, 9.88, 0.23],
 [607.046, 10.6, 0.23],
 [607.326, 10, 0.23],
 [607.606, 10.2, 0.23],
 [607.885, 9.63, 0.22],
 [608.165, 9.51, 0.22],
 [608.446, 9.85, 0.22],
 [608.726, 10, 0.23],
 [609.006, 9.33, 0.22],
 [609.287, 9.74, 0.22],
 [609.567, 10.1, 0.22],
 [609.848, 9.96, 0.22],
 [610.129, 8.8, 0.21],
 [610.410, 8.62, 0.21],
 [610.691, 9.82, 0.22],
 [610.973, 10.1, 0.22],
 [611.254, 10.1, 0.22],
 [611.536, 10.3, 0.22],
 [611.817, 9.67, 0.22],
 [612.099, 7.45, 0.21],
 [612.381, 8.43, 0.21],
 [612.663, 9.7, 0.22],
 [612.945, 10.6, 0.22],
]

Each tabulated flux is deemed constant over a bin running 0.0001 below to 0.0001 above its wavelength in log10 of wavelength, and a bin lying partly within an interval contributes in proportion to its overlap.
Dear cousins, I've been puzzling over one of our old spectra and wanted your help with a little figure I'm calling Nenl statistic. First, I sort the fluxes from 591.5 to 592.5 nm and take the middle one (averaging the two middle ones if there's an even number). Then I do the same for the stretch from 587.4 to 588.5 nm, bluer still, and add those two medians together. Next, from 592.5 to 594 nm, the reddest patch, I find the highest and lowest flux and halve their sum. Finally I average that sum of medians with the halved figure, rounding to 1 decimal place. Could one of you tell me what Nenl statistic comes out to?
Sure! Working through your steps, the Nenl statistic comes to 11.7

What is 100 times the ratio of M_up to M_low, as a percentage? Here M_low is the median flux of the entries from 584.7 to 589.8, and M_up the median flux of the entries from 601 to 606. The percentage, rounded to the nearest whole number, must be 121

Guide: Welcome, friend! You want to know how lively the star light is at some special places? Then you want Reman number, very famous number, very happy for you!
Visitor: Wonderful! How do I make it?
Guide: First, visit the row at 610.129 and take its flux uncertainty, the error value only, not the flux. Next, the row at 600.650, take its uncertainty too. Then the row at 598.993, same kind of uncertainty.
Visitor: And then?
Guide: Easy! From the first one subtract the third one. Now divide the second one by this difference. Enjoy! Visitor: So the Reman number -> -23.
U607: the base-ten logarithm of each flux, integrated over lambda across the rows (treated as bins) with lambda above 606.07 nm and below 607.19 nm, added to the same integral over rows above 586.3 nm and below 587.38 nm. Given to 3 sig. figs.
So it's 2.10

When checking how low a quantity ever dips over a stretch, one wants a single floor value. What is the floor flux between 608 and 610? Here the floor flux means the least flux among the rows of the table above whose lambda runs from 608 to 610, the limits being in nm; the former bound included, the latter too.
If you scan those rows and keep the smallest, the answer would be 9.33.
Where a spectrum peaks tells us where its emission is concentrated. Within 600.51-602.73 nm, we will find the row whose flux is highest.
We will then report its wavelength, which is 602.590 nm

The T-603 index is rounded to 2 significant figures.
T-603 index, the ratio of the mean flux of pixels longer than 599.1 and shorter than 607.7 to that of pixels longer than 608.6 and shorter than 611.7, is 0.97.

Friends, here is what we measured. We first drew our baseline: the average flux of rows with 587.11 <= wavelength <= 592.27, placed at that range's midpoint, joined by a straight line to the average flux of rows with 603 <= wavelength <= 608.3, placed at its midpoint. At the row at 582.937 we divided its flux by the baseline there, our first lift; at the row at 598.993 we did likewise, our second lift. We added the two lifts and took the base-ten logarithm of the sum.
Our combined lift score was 0.46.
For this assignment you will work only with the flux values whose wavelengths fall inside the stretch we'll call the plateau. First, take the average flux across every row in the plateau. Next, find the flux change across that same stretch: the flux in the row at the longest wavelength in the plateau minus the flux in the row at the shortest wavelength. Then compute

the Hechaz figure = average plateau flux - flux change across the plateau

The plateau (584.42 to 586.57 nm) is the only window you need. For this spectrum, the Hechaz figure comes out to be 9.4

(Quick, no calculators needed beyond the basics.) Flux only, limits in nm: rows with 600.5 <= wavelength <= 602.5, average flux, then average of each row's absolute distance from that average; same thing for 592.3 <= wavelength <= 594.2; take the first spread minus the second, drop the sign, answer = 0.20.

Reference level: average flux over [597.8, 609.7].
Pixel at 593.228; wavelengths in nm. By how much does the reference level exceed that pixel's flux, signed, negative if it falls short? 1.4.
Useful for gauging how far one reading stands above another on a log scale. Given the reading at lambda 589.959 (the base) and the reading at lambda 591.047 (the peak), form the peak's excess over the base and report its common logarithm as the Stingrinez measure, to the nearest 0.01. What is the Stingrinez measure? 0.33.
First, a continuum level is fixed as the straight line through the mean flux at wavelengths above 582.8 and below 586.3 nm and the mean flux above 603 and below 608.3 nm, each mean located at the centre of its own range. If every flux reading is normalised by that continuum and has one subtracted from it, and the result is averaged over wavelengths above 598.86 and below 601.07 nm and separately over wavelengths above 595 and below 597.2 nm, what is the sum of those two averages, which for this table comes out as -0.160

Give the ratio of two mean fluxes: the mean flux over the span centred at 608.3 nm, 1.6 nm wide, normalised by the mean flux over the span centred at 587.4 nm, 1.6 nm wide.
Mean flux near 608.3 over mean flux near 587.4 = 1.26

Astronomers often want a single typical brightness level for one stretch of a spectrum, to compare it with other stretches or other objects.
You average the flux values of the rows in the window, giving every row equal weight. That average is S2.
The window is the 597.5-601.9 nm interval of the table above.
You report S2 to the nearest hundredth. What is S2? 8.87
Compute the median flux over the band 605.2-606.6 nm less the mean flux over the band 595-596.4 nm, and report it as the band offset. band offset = 1.4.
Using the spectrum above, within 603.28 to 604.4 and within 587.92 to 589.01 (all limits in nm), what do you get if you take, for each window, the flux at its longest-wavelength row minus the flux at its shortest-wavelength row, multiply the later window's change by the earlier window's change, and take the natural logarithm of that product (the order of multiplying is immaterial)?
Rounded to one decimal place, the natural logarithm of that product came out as -1.3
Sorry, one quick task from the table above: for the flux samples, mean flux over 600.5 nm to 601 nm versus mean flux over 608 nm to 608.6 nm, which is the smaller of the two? 8.9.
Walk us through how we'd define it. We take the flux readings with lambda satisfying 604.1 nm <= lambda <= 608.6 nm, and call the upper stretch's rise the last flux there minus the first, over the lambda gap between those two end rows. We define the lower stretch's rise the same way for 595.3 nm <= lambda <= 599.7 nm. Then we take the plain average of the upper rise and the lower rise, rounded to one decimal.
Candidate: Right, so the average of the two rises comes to 0.2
